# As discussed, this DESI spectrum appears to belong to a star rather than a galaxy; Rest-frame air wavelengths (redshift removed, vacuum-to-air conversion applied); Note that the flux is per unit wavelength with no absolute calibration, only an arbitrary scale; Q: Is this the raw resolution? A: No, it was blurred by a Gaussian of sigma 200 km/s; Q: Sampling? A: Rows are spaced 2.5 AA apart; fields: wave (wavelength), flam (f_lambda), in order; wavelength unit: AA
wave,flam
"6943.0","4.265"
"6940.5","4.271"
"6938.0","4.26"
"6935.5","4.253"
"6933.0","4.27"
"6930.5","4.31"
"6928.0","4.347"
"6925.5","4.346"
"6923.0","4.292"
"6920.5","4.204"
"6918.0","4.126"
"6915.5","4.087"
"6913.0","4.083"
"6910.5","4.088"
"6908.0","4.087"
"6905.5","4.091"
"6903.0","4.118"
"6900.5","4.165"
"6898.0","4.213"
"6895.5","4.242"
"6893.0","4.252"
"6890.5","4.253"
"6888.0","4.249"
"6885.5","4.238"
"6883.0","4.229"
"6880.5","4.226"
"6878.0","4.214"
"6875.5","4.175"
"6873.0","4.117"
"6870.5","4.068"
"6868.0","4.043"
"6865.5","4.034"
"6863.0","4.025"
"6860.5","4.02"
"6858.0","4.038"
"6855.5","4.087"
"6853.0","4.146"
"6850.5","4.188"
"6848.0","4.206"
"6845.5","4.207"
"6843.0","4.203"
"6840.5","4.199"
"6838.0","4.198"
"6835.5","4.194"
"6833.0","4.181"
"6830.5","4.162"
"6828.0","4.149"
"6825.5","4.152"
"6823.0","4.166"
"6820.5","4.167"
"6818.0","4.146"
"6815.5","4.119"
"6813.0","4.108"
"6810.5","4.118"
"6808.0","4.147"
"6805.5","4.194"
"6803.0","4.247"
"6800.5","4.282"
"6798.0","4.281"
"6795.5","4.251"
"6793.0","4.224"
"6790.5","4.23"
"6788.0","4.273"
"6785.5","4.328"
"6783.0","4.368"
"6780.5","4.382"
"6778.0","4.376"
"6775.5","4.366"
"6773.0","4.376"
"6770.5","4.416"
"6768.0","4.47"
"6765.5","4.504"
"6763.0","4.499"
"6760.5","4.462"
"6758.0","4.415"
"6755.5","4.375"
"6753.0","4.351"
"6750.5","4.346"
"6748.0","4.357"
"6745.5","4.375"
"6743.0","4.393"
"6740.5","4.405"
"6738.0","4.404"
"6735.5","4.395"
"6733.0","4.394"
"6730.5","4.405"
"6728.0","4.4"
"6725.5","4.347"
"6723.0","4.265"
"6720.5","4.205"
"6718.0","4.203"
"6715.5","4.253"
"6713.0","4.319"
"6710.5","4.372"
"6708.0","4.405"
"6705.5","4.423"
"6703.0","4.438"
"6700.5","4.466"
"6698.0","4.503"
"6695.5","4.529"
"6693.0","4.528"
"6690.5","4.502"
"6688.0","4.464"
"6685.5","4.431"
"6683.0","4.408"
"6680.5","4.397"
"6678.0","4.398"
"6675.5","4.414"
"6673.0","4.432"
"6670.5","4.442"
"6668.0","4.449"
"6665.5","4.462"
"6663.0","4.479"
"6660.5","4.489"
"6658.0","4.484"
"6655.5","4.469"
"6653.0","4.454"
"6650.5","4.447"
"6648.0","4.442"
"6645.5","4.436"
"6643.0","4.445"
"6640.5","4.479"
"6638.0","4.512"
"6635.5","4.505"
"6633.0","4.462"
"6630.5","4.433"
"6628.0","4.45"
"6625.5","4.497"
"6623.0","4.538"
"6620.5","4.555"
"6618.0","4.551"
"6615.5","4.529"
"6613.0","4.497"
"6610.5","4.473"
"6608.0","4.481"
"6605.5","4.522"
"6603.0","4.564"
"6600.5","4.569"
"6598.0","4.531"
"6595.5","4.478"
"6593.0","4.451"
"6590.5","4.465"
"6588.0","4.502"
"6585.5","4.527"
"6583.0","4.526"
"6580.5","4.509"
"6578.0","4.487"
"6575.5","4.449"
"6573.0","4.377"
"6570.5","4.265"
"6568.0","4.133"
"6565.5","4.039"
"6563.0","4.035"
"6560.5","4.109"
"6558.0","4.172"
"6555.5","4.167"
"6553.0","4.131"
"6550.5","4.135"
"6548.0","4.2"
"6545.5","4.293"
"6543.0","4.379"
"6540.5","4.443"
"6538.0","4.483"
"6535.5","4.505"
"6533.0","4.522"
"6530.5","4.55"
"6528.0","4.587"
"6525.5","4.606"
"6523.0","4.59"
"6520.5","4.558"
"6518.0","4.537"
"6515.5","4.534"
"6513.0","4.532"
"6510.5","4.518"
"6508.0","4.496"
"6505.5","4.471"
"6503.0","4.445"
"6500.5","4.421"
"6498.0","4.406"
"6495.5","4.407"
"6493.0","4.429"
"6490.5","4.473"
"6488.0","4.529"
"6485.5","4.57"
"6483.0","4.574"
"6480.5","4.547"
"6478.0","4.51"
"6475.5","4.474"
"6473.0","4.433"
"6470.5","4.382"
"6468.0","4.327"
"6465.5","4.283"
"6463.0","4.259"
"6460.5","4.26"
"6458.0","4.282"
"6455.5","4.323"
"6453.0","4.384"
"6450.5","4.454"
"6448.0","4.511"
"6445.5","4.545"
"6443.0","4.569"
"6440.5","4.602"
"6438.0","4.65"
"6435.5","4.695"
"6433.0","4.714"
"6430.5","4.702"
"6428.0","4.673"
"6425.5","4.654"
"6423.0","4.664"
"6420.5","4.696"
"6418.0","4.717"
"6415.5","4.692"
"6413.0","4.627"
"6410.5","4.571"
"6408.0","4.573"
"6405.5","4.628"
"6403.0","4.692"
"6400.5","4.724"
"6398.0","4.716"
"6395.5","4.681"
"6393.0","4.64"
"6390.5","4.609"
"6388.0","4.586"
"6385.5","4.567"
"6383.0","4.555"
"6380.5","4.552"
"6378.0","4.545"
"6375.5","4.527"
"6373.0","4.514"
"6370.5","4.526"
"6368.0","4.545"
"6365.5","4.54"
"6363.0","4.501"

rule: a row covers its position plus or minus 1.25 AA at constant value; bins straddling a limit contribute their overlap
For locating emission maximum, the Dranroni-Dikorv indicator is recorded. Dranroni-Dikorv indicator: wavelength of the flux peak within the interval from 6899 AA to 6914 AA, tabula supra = 6900.5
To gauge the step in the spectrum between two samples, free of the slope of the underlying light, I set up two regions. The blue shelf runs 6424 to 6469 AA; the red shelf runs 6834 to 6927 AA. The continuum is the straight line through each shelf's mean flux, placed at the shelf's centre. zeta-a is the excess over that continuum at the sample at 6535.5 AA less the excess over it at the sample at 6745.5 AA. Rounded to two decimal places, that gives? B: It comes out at -0.03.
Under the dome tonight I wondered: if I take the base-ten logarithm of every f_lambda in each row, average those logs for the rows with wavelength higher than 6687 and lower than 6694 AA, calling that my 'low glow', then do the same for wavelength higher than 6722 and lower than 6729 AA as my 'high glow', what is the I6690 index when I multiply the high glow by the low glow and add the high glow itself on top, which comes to 1.053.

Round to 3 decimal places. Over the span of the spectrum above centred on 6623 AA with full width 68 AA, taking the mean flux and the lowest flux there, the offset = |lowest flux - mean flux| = 0.057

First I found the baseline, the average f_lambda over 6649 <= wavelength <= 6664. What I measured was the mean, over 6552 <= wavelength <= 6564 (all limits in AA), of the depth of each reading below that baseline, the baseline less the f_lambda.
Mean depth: 0.35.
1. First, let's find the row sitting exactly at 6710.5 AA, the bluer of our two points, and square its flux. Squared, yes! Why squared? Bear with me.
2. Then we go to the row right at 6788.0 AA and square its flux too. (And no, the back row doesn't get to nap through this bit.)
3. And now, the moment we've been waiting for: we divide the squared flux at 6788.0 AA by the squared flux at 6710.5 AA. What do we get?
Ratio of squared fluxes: 0.96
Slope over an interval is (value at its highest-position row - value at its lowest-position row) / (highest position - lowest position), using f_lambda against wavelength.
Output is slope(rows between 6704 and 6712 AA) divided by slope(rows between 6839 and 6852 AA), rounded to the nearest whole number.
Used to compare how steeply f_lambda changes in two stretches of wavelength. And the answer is 9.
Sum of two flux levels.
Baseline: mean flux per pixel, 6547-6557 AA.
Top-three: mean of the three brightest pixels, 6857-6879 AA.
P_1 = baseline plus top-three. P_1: 8.3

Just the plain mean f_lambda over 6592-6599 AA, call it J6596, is 4.49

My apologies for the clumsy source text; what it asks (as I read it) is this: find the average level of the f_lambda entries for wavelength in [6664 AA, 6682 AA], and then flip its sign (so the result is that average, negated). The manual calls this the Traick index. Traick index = -4.43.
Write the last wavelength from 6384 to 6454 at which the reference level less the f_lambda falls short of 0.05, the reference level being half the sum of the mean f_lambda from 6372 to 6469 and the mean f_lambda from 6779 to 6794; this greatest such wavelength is 6453.0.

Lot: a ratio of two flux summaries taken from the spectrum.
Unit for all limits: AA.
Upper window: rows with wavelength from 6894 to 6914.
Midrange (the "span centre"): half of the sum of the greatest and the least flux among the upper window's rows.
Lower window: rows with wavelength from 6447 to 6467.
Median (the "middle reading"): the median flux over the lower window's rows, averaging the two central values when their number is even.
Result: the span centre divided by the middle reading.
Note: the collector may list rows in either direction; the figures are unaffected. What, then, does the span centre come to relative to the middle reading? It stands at 0.967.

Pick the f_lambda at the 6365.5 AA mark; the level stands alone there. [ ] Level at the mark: 4.54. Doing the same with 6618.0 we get 4.551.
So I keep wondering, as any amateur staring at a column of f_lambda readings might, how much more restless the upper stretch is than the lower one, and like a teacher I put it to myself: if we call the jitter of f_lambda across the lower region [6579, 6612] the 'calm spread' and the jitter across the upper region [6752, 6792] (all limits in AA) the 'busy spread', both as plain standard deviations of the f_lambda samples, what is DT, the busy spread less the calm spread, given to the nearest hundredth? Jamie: 0.04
